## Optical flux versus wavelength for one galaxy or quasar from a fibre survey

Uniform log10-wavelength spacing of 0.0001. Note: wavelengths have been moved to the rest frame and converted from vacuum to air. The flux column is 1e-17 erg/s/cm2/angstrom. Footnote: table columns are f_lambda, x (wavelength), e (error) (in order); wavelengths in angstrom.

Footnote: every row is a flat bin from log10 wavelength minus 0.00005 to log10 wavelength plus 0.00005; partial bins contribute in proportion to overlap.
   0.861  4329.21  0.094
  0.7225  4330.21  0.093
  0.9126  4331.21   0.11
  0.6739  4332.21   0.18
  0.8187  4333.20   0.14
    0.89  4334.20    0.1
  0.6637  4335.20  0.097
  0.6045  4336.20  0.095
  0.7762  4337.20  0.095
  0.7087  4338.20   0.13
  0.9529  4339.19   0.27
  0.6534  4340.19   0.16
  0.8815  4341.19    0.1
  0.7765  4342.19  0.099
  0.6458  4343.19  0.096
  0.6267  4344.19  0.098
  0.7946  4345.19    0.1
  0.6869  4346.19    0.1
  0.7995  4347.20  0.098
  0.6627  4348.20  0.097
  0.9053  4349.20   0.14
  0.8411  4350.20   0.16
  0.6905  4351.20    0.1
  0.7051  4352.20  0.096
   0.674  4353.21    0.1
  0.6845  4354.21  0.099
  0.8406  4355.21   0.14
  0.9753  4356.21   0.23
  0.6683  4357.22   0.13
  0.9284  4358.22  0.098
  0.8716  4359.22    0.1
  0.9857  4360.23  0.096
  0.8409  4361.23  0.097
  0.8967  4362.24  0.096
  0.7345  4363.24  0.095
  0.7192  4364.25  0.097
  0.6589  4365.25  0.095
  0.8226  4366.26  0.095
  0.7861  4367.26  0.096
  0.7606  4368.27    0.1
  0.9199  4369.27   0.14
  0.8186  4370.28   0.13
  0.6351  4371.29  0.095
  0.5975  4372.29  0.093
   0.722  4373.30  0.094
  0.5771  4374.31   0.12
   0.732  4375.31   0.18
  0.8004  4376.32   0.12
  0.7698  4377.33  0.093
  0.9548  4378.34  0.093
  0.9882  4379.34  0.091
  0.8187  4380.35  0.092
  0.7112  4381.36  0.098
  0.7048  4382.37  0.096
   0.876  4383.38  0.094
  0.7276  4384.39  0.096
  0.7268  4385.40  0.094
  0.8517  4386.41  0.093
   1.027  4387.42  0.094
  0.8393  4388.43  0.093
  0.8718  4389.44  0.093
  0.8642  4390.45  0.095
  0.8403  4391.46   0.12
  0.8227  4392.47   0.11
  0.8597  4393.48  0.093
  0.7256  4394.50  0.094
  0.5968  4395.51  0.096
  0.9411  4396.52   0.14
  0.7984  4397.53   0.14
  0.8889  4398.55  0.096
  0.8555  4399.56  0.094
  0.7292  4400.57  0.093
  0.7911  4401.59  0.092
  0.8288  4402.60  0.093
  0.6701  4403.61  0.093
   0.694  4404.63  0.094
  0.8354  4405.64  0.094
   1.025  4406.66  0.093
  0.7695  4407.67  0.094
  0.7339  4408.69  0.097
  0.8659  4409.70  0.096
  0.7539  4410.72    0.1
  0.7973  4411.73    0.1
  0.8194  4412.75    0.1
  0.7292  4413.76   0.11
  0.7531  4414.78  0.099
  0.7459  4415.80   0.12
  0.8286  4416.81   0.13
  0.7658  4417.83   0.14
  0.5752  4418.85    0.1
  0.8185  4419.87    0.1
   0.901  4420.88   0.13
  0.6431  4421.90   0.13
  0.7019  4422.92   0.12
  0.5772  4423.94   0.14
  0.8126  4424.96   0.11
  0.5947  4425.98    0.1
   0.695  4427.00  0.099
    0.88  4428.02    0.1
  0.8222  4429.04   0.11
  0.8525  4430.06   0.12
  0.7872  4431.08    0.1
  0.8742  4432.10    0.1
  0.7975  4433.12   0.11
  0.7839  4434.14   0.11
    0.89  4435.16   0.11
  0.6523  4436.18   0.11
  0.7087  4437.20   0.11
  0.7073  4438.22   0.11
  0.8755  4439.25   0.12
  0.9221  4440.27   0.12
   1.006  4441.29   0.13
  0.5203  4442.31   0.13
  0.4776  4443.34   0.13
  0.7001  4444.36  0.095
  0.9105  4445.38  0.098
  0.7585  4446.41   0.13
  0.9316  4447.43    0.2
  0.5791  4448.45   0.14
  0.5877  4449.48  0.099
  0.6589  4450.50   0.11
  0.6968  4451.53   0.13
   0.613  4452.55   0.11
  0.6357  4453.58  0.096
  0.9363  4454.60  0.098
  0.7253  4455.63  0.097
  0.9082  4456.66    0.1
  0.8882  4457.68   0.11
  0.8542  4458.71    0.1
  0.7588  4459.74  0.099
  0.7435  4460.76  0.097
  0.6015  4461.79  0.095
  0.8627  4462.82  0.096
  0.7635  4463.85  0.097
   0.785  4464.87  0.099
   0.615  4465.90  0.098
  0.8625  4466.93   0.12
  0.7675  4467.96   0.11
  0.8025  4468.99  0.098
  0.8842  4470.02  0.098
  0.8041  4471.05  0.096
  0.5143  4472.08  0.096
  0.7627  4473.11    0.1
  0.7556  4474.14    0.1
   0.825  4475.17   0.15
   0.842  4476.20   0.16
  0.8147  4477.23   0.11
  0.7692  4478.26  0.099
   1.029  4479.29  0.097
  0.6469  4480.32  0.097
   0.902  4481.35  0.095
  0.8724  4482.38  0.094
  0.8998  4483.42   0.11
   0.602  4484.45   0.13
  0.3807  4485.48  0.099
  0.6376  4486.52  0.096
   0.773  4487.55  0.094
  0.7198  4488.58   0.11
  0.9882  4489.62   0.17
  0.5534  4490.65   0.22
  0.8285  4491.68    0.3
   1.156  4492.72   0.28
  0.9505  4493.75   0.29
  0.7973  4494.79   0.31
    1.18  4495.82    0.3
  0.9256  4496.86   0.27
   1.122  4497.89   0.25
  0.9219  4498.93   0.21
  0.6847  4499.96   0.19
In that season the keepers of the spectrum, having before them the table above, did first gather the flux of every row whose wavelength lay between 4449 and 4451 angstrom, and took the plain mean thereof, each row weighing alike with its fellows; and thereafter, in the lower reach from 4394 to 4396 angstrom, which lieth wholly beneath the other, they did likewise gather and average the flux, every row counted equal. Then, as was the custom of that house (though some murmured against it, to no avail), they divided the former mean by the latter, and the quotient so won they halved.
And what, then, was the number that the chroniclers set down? 0.47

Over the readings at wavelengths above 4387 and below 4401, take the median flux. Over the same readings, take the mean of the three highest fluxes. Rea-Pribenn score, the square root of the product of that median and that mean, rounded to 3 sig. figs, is 0.899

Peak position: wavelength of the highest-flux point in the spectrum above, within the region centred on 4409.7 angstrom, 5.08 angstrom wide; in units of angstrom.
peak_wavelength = 4409.70 angstrom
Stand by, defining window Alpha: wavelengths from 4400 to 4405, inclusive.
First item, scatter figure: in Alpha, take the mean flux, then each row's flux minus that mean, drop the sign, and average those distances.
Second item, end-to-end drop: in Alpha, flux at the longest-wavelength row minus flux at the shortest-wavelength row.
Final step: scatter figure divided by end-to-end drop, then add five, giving 3.5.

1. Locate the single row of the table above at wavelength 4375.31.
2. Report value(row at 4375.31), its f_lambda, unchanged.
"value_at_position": 0.732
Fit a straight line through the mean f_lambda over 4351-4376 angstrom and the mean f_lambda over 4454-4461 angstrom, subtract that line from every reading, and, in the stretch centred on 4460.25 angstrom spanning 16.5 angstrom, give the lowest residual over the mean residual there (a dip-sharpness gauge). 3.7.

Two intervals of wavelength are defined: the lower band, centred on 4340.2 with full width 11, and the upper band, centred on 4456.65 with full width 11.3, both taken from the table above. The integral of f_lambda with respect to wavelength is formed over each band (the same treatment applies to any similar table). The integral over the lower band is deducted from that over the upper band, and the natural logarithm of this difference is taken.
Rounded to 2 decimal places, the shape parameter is -0.69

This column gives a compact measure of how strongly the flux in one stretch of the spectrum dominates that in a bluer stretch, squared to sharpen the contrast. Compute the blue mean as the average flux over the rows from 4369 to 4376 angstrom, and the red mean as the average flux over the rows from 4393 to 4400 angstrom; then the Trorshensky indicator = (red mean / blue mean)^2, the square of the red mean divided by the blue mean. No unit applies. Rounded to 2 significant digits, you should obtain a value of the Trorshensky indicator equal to 1.3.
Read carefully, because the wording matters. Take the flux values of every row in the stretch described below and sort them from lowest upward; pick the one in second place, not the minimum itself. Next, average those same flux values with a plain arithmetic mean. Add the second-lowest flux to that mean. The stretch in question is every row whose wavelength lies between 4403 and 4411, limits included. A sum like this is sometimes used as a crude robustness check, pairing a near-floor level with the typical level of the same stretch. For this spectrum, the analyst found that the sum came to 1.49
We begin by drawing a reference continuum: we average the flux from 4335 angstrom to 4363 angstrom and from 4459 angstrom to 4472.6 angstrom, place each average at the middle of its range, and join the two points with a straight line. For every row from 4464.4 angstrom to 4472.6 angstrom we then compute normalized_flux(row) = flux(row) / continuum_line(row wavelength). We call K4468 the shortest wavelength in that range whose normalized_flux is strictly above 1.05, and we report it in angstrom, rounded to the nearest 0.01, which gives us 4466.93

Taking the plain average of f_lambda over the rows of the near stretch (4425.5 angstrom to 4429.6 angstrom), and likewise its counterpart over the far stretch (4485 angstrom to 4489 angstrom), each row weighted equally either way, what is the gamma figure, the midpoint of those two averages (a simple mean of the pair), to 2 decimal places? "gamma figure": 0.69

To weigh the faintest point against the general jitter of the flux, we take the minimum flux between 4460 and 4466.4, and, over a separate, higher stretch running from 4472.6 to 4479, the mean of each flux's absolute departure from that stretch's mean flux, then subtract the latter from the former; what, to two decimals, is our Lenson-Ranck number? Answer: 0.57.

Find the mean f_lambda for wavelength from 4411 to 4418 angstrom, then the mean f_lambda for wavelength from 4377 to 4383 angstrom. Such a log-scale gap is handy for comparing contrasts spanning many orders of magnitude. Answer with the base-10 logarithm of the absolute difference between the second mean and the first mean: -1.3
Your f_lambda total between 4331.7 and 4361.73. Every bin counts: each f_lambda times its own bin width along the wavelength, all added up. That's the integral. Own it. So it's 23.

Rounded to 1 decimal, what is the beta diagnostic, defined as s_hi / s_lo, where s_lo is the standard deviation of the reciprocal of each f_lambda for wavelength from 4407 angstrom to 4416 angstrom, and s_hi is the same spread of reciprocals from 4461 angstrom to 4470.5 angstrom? 2.7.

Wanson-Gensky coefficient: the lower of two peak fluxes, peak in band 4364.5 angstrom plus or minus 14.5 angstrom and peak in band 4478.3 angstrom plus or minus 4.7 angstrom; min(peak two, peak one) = 0.986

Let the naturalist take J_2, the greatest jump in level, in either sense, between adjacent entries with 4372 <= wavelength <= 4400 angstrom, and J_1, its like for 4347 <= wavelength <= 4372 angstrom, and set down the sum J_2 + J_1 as 0.65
